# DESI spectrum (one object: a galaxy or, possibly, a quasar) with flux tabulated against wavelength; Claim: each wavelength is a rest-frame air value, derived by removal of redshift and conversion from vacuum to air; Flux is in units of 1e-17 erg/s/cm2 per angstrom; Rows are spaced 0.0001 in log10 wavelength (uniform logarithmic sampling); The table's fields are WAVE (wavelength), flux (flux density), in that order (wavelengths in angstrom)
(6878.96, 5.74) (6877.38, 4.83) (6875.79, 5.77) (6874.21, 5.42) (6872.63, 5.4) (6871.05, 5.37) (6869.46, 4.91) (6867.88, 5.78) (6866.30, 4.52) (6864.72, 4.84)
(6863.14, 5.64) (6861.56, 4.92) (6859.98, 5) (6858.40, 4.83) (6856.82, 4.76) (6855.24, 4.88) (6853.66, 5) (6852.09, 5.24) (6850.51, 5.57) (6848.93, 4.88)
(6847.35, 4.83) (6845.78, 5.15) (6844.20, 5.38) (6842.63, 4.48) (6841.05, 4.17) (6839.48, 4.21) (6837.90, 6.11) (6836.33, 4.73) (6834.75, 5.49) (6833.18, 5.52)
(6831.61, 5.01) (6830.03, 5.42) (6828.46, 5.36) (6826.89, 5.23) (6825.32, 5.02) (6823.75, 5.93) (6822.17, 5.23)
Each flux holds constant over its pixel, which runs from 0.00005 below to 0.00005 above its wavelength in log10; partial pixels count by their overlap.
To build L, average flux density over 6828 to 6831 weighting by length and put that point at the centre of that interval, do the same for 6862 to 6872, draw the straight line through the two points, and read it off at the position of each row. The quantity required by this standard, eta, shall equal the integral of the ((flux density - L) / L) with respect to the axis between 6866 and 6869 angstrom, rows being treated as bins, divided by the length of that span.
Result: 0.011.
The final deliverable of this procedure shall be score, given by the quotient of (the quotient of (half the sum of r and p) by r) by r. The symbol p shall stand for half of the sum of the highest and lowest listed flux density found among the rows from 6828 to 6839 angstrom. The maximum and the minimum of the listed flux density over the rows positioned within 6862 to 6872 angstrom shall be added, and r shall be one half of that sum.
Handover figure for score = 0.199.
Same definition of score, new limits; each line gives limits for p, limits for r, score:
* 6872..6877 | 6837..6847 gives 0.203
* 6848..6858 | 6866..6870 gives 0.194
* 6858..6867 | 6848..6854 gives 0.189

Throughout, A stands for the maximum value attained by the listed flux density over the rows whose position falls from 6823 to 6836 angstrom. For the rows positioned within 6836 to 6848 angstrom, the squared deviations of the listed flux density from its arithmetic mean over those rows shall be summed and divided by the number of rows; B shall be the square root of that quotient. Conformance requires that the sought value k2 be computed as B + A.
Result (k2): 6.54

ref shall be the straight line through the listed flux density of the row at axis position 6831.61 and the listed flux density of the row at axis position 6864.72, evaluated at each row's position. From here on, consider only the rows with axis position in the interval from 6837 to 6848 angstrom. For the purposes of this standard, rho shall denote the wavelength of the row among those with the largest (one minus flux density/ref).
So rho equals 6841.05 angstrom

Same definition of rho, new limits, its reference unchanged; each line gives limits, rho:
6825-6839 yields 6836.33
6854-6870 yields 6866.30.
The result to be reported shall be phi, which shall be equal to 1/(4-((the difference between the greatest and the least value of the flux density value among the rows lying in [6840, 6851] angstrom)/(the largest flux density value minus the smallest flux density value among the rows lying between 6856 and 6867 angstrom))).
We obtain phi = 0.36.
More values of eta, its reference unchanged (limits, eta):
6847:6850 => -0.064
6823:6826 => 0.018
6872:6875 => 0.053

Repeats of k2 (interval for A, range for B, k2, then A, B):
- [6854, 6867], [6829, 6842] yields 6.28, 5.64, 0.64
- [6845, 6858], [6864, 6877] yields 5.99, 5.57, 0.42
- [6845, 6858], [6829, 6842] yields 6.21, 5.57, 0.64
